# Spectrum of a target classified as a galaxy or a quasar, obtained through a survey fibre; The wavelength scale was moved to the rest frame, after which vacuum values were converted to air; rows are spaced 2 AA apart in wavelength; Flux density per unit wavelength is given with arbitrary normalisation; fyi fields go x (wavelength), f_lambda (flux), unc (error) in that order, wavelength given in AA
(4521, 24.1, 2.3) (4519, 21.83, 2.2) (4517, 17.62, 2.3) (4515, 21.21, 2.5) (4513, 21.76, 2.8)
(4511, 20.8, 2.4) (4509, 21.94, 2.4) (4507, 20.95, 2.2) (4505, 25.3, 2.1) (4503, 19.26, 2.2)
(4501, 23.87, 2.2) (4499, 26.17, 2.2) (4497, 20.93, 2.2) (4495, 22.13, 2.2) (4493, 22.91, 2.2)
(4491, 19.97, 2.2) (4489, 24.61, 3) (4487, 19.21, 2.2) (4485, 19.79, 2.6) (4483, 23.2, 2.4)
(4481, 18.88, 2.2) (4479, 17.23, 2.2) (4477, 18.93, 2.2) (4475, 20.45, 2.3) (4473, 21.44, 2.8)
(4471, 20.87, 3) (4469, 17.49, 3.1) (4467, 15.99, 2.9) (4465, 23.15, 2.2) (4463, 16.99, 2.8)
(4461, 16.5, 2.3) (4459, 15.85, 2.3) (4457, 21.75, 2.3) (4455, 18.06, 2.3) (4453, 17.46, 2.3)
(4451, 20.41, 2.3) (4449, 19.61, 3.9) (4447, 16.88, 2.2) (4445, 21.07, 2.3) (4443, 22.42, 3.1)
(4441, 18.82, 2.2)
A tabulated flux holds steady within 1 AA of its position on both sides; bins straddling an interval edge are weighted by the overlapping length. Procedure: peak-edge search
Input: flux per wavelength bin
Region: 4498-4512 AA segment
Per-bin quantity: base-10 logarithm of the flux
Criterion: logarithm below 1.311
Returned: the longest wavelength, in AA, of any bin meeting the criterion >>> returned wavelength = 4503 AA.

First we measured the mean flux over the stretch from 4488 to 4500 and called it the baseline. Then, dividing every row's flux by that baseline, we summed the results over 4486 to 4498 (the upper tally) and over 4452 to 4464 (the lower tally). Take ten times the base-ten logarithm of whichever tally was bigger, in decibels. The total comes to 7.55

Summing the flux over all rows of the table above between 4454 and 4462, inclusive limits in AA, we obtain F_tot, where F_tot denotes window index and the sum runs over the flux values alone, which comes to 72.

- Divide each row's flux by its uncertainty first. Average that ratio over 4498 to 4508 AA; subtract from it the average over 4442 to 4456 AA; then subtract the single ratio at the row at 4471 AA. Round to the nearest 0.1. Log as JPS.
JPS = -4.0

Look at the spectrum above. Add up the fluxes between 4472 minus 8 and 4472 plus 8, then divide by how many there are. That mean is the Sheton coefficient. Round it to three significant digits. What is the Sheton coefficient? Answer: 19.4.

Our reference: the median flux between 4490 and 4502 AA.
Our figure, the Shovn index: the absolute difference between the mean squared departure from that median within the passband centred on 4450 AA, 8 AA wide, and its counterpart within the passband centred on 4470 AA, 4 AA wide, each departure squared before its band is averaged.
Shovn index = 3.6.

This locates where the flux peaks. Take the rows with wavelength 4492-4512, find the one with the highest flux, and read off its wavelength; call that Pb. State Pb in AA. 4499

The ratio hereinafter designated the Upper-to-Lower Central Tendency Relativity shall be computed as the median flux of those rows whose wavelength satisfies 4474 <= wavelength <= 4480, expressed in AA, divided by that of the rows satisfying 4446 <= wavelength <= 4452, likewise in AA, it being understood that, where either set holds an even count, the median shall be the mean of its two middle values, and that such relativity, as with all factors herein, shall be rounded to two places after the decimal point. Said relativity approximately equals 0.97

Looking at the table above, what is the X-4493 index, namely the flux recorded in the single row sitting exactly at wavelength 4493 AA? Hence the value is 22.91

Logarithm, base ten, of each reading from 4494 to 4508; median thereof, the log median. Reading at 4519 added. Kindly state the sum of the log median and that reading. 23.2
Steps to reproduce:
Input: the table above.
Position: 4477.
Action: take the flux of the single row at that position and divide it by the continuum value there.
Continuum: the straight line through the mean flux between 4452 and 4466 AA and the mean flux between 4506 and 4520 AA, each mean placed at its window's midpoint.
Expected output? 0.98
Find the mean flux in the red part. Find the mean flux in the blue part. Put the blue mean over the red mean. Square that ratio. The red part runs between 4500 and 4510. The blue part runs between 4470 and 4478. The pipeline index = 0.84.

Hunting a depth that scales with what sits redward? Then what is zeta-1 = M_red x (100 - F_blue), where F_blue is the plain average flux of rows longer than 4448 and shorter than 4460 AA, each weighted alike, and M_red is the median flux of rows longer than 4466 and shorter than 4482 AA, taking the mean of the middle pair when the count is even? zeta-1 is 1534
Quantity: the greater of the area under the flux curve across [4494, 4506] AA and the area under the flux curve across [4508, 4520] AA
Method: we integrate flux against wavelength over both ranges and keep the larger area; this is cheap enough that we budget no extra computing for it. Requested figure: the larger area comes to 275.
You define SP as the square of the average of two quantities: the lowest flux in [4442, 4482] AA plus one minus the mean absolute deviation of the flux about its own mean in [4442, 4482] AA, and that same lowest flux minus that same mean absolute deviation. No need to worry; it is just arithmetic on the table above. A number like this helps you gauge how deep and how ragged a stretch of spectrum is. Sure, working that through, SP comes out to 207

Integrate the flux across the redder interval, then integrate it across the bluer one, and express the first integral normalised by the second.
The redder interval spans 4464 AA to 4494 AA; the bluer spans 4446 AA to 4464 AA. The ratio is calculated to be 1.9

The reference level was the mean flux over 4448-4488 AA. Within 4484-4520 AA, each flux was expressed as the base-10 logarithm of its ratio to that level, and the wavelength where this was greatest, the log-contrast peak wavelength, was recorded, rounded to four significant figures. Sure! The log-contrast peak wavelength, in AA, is 4499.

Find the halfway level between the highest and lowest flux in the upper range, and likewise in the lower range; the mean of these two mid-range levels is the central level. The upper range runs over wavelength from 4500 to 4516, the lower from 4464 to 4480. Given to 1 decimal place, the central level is 20.9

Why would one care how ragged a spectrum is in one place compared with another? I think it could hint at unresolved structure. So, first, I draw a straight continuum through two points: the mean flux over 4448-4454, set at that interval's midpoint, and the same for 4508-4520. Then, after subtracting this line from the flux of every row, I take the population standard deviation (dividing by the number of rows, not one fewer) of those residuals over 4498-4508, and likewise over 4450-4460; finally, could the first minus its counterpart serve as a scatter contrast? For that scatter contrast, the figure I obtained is 0.52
